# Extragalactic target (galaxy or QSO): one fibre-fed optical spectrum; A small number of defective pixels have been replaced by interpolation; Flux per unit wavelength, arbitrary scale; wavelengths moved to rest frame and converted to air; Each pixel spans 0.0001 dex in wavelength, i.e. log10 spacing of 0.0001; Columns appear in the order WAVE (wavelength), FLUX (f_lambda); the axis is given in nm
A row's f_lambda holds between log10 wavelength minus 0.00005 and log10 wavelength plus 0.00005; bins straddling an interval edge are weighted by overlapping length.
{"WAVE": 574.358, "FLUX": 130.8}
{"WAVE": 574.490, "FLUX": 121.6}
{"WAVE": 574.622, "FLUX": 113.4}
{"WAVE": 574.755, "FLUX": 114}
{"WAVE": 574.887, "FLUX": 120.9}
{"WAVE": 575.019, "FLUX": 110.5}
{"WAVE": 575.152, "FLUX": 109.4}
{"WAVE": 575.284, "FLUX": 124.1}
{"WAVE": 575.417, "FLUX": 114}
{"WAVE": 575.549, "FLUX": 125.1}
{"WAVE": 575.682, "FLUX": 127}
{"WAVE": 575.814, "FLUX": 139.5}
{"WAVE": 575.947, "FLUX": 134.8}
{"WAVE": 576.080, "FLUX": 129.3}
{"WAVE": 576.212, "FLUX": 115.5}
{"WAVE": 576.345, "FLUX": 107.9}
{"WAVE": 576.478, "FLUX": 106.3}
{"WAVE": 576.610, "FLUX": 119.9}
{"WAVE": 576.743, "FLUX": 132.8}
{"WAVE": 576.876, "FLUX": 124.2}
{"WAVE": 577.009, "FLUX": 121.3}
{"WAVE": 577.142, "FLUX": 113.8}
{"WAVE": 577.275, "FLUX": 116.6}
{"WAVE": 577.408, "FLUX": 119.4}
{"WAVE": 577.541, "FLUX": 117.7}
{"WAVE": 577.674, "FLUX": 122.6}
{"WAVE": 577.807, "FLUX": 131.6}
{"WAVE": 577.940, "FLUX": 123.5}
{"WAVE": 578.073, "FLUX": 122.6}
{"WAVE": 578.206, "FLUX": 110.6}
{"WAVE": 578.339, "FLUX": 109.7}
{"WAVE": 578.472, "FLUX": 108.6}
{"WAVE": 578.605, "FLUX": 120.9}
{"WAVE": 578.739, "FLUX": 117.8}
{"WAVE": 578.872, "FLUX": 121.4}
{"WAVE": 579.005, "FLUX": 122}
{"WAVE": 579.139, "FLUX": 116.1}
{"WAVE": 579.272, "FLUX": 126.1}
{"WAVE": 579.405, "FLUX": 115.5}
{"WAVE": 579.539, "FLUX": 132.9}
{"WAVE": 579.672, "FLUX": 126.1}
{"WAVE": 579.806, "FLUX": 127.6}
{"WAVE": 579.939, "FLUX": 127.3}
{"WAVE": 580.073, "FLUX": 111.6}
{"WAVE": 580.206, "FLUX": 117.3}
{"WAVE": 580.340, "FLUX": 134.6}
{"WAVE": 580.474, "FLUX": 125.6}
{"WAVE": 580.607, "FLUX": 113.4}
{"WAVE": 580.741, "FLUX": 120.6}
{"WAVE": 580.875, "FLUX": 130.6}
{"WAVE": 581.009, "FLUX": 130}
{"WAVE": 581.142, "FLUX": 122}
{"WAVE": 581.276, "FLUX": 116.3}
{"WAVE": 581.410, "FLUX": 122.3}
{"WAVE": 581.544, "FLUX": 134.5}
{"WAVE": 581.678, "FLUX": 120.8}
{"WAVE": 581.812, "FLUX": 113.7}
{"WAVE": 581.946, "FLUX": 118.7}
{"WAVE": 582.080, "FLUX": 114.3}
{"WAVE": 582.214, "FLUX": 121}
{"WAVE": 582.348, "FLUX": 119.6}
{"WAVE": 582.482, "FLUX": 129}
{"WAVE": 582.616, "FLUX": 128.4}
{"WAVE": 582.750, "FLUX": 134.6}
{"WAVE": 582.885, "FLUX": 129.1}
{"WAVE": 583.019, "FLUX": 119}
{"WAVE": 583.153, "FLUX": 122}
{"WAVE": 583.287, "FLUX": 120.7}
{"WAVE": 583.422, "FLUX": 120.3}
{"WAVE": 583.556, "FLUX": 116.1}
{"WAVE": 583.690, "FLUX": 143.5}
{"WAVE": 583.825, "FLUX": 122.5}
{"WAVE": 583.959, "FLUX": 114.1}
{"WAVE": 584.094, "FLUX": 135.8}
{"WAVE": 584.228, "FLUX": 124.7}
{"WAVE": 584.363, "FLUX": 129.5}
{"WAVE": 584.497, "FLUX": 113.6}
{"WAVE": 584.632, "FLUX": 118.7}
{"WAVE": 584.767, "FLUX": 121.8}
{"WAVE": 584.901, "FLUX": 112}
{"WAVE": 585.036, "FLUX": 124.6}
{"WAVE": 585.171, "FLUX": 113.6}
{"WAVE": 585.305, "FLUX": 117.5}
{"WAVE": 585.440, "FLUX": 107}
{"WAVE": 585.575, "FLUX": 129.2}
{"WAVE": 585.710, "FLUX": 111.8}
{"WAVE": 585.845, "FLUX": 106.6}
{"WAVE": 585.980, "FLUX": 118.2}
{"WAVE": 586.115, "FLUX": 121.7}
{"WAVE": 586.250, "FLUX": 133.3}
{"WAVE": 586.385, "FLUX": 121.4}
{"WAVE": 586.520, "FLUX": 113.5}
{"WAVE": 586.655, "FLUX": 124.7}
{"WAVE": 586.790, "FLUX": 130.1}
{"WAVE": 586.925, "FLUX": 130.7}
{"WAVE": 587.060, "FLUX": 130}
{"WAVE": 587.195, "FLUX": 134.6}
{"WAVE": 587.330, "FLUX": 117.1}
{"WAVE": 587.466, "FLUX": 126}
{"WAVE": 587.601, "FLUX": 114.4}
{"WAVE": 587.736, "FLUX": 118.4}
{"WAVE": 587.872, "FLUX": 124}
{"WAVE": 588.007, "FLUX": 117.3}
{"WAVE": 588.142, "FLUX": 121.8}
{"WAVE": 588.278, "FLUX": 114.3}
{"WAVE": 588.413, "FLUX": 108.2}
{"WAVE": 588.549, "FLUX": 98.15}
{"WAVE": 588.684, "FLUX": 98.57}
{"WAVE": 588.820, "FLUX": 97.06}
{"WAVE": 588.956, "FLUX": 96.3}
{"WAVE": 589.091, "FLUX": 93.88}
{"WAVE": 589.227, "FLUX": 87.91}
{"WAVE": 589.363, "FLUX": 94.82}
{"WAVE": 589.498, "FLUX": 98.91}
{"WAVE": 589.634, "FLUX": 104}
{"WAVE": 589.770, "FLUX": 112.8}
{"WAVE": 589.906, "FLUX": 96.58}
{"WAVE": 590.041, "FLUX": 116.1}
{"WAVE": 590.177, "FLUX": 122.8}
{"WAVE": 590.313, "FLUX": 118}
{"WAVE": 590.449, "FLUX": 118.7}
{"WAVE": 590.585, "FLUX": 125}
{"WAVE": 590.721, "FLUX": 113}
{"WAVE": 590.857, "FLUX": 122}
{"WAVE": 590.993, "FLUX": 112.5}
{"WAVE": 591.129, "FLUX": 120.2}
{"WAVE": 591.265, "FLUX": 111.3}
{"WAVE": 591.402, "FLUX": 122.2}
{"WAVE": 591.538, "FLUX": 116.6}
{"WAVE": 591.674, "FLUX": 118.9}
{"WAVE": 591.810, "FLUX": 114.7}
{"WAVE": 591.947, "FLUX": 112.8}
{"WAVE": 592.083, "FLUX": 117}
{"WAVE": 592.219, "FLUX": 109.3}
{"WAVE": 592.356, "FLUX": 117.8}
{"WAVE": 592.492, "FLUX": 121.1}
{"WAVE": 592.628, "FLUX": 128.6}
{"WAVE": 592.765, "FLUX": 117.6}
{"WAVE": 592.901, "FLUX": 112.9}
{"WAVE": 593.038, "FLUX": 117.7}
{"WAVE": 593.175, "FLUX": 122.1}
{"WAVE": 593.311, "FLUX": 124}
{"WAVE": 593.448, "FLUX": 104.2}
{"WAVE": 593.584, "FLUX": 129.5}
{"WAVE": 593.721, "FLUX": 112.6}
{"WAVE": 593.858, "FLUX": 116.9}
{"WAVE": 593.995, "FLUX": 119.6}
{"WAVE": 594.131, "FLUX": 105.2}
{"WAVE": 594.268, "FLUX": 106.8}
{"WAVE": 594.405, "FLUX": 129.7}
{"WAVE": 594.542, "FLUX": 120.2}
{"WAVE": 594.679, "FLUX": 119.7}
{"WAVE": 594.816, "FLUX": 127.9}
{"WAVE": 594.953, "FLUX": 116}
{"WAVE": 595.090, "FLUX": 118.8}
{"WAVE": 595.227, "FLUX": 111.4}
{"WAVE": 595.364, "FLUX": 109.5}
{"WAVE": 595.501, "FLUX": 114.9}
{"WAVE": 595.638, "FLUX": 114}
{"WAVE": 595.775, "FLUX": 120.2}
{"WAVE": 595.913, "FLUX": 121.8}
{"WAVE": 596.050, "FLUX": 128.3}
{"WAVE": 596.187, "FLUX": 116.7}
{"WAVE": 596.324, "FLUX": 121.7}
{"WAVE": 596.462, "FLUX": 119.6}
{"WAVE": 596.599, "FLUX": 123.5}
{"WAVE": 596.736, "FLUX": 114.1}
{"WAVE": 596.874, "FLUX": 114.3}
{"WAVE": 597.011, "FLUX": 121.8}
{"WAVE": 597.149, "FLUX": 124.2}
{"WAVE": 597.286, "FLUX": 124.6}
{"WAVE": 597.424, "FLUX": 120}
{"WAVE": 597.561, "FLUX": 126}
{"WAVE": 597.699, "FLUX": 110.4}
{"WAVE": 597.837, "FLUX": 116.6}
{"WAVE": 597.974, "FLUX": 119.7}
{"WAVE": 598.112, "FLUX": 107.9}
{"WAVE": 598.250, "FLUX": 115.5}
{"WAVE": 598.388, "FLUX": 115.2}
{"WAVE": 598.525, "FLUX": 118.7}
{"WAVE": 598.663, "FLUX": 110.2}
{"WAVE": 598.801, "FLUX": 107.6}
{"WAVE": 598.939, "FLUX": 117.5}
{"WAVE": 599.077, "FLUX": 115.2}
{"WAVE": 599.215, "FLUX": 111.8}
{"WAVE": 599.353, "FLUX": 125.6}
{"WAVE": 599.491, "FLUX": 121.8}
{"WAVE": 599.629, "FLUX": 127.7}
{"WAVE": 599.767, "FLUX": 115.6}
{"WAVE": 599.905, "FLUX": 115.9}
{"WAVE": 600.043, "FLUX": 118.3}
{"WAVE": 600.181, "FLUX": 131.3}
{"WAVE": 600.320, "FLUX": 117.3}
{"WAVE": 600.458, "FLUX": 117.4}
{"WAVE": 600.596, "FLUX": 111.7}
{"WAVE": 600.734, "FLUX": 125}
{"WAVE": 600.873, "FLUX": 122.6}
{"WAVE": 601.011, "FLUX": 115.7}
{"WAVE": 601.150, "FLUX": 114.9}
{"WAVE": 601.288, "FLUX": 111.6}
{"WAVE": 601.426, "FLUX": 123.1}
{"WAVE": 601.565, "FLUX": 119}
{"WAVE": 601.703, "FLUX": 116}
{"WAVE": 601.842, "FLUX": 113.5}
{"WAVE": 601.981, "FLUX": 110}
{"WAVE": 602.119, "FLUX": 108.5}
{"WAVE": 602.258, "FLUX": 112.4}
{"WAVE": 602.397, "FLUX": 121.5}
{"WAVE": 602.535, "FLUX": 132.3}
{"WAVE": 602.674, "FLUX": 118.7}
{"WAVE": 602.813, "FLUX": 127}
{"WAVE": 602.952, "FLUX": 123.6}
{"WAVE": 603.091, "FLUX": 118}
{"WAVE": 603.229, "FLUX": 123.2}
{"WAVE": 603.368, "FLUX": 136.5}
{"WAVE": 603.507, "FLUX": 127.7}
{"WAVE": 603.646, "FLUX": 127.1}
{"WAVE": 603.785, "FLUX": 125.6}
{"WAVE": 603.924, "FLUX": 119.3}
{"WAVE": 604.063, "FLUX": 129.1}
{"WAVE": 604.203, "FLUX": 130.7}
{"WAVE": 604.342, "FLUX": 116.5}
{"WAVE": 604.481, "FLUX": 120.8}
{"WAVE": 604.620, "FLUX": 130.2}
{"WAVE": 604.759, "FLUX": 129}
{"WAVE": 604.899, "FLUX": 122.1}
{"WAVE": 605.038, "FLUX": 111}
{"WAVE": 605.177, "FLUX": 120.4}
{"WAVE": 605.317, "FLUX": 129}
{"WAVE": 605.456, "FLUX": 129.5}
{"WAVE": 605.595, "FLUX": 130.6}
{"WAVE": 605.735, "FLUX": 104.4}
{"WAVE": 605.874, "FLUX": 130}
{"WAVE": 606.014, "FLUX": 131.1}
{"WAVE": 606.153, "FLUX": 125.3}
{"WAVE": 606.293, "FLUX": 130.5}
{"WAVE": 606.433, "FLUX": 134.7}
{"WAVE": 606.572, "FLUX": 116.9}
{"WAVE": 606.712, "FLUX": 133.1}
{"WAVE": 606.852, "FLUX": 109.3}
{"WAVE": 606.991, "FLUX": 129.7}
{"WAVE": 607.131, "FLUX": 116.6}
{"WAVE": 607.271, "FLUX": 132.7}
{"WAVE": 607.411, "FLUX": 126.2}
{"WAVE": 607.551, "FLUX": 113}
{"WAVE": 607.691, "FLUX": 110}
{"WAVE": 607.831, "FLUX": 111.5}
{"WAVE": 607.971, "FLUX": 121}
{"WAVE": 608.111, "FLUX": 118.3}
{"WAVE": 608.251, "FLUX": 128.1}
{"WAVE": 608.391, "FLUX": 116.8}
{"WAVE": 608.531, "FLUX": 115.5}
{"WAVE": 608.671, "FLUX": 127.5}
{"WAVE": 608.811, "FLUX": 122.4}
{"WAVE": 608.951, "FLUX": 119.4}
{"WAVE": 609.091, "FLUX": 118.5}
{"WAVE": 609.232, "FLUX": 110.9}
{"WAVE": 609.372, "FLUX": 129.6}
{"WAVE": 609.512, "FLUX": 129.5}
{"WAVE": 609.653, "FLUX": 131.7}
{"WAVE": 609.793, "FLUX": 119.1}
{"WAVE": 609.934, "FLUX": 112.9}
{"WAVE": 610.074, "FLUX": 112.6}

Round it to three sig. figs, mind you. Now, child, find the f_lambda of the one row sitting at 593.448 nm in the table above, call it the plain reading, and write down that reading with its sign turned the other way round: -104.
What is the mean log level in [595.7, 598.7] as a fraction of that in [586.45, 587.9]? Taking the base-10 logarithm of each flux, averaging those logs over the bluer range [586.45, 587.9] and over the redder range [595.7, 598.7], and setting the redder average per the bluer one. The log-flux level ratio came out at 0.99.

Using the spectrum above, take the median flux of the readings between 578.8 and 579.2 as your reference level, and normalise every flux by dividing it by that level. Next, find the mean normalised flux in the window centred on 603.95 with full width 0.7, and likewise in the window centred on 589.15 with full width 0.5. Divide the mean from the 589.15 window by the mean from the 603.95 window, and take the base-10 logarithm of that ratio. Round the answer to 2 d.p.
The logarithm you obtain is -0.13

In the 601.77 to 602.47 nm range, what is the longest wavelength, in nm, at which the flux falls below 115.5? 602.258 nm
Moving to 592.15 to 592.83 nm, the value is 592.219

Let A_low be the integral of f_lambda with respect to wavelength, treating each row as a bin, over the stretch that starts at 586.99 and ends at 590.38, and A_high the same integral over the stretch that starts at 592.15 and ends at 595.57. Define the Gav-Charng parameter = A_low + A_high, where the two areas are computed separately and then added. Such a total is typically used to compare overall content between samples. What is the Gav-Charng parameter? 776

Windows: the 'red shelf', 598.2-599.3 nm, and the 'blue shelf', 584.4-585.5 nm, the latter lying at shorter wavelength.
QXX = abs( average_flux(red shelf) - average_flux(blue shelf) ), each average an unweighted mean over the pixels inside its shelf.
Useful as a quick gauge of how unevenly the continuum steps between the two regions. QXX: 2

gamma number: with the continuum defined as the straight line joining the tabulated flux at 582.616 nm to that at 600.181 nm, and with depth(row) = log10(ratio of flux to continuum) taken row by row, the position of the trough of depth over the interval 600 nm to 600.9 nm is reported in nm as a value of 600.596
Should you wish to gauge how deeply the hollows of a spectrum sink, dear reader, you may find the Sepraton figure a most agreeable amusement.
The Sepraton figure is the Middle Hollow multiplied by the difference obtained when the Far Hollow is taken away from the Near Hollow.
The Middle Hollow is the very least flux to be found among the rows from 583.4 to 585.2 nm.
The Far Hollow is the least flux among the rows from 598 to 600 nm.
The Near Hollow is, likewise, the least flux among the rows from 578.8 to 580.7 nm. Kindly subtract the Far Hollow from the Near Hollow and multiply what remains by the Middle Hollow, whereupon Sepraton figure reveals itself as 448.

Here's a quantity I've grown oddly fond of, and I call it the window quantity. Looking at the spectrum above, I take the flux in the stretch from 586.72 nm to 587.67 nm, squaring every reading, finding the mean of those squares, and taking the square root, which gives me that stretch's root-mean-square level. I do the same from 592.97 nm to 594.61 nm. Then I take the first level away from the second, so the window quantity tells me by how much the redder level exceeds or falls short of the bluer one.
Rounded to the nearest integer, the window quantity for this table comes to -9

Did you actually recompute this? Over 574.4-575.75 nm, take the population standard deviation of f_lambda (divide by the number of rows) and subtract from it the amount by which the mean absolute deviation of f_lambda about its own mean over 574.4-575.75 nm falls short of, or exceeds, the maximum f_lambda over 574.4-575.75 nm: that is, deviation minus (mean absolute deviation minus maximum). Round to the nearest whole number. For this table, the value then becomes 127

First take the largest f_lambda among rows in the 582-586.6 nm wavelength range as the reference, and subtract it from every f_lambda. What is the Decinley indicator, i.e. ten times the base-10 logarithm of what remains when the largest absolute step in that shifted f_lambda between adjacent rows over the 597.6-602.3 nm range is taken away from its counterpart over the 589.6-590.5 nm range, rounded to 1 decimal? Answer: 7.4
